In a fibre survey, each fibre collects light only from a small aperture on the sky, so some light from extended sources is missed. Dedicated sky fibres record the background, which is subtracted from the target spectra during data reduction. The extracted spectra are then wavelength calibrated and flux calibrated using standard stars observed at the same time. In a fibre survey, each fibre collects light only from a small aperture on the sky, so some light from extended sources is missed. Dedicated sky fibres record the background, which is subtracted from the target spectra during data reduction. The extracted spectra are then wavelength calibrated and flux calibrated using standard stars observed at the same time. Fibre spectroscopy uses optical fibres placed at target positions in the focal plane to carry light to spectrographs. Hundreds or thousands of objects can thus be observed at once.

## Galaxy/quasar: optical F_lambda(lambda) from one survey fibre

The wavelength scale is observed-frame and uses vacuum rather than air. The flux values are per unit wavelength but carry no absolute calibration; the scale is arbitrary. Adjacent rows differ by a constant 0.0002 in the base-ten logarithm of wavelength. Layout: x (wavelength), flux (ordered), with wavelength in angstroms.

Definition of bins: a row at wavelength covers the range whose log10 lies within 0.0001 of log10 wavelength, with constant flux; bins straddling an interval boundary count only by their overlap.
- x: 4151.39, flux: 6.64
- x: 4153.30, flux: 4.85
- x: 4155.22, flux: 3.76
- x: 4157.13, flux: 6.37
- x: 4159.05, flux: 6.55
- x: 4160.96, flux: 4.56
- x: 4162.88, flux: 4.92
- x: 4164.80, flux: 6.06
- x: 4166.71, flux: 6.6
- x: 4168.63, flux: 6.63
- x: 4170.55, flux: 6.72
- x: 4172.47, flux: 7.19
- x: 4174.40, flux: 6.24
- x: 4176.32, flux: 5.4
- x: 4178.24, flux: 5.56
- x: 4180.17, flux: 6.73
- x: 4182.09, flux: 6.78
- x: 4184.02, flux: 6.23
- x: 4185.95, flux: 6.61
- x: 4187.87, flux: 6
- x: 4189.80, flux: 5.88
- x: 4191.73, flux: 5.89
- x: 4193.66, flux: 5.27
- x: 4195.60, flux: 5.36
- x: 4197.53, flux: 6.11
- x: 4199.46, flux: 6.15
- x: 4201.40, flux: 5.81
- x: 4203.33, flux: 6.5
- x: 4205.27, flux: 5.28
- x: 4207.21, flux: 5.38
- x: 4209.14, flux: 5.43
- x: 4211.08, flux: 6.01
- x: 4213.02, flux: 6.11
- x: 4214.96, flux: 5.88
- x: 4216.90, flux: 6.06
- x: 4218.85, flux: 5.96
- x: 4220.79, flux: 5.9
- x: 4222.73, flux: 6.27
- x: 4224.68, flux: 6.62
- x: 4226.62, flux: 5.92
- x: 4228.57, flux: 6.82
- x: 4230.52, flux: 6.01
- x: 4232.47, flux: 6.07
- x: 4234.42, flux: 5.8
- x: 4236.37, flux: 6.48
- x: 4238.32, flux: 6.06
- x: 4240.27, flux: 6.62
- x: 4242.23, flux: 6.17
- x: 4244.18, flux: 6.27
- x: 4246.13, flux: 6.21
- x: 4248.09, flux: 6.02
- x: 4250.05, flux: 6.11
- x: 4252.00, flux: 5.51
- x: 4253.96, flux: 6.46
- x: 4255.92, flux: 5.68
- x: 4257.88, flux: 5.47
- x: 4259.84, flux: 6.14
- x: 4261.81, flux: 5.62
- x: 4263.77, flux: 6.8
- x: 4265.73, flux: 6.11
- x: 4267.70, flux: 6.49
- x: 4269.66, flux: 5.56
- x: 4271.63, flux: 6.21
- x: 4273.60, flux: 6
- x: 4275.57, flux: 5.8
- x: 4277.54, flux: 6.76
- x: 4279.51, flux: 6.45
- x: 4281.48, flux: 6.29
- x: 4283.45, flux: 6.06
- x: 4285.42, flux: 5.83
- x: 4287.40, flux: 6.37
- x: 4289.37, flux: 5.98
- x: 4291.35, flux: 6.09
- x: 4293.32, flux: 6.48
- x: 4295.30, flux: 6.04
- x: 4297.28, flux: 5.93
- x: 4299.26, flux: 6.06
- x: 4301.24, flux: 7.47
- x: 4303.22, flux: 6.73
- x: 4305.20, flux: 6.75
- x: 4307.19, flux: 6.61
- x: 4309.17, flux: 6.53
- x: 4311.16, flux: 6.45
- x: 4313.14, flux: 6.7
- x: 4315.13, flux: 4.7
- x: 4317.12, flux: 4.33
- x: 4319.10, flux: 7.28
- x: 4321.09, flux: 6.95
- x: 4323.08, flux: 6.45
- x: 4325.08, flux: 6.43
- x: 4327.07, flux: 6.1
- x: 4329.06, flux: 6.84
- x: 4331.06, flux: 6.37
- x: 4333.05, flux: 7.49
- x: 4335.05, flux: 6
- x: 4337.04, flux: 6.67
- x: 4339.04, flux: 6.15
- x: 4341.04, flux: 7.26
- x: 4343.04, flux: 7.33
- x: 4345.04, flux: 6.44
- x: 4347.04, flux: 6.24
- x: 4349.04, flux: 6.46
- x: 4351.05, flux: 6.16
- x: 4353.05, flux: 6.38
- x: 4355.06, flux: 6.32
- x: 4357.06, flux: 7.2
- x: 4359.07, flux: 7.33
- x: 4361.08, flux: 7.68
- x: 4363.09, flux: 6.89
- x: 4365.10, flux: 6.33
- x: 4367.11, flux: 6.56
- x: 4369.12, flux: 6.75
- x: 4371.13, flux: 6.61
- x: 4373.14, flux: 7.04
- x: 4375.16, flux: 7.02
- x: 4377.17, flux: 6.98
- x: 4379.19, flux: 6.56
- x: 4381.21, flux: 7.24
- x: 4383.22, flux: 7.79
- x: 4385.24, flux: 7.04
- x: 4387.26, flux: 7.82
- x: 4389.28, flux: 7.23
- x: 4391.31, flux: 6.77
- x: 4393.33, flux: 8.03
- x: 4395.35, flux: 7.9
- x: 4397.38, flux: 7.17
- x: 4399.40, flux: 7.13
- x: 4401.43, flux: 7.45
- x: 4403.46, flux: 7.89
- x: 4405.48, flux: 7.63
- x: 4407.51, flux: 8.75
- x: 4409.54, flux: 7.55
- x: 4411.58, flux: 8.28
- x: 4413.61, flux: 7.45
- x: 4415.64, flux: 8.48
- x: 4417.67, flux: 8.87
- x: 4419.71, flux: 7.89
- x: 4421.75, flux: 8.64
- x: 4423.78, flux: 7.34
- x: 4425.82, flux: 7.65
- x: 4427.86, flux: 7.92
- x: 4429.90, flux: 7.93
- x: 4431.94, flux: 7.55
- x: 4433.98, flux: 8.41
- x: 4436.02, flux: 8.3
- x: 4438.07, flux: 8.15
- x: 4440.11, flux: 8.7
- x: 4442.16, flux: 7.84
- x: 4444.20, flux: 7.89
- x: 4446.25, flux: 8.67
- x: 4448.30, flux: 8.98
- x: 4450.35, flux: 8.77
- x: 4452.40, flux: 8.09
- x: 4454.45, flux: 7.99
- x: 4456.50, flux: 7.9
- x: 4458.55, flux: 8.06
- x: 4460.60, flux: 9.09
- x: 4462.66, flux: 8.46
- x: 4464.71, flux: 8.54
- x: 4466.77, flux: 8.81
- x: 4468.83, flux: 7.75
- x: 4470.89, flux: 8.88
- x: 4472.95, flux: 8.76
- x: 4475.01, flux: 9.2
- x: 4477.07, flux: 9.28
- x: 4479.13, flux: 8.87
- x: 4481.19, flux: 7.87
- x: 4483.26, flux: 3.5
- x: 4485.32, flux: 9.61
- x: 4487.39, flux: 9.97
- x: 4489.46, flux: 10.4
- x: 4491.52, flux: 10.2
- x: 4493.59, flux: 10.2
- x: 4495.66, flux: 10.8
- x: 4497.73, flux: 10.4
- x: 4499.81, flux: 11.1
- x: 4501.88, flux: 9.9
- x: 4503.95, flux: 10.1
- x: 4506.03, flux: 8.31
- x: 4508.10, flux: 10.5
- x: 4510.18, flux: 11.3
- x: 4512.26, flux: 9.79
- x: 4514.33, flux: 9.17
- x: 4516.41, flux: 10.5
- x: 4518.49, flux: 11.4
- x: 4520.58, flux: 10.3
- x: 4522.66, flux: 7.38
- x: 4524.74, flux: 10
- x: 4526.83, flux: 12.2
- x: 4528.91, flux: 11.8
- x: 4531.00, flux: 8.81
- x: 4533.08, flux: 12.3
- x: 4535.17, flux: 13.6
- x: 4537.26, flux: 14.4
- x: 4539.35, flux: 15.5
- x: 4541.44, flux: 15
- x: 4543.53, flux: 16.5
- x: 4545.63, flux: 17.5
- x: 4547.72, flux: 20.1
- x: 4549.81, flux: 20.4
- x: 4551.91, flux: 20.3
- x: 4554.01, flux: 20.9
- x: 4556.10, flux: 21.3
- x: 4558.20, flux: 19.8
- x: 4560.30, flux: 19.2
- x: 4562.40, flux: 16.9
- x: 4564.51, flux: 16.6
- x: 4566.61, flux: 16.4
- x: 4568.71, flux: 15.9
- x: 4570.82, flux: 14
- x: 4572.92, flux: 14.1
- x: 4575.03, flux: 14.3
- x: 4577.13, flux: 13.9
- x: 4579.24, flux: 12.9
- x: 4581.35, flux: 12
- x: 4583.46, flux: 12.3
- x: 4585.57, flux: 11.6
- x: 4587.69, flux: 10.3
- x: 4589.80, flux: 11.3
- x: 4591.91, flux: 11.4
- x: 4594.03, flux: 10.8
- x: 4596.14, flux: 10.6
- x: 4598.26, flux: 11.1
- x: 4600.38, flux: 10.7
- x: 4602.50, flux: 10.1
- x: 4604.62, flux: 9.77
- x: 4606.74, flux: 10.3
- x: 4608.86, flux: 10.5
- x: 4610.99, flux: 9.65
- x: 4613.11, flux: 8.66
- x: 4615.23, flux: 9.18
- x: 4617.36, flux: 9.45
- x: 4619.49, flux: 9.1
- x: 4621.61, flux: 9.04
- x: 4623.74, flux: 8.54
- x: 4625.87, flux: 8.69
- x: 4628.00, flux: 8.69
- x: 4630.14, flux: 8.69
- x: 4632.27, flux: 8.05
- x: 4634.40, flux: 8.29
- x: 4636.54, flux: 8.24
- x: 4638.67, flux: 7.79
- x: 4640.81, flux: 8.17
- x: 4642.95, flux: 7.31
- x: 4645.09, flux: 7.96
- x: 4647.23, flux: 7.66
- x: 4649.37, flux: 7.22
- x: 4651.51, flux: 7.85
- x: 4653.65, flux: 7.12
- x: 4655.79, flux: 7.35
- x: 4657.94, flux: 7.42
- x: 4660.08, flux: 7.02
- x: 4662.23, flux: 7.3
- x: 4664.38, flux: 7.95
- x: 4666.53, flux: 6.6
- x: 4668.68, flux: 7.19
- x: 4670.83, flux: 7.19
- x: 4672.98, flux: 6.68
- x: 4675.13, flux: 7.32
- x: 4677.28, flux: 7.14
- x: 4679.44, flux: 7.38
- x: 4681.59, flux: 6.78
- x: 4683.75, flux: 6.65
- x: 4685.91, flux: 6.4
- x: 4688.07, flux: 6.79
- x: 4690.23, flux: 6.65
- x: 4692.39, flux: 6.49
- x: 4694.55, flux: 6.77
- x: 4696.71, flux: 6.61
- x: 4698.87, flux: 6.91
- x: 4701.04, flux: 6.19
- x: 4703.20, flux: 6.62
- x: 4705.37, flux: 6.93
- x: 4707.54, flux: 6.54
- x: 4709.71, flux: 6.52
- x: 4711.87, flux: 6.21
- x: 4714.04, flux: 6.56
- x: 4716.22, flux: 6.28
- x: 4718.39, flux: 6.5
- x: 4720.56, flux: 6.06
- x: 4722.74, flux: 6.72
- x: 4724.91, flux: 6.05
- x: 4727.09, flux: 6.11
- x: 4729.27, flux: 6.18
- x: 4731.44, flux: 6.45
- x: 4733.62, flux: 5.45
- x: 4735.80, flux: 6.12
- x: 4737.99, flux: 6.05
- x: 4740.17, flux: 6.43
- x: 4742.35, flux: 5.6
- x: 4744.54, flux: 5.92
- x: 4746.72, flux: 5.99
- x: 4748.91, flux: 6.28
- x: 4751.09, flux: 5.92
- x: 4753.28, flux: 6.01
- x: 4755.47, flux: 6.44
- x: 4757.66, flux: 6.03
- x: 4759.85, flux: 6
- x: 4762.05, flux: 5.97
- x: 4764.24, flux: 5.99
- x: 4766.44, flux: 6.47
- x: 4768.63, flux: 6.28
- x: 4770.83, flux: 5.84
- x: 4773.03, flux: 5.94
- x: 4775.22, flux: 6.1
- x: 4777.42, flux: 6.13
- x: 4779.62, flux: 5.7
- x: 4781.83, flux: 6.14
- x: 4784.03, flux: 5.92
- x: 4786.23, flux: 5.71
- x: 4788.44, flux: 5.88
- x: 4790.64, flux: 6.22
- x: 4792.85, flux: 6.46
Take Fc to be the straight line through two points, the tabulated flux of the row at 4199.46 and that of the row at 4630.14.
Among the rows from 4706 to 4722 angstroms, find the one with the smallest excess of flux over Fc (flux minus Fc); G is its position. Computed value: 4720.56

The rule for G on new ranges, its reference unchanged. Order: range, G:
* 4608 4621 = 4613.11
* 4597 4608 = 4604.62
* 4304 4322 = 4317.12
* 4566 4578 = 4577.13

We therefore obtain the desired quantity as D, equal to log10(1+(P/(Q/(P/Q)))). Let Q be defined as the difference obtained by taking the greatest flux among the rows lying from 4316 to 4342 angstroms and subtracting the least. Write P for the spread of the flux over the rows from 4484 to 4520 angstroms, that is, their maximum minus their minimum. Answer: 0.3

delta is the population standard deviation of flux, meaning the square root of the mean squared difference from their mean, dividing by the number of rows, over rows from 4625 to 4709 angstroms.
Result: 0.7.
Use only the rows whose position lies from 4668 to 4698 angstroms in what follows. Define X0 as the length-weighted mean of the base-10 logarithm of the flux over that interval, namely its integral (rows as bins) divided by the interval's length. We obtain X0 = 0.84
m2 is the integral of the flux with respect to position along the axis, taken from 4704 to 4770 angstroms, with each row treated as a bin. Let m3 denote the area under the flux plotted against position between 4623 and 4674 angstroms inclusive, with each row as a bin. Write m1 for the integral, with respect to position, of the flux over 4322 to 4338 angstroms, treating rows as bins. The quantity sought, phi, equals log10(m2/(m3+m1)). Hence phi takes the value -0.1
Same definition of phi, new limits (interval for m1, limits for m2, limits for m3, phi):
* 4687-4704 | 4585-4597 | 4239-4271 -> -0.4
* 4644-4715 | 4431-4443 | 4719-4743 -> -0.8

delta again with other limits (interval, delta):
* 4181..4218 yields 0.4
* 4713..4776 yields 0.3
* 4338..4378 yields 0.4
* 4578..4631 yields 1.2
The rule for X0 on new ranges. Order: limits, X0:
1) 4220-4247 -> 0.79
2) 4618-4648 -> 0.92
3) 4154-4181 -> 0.77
